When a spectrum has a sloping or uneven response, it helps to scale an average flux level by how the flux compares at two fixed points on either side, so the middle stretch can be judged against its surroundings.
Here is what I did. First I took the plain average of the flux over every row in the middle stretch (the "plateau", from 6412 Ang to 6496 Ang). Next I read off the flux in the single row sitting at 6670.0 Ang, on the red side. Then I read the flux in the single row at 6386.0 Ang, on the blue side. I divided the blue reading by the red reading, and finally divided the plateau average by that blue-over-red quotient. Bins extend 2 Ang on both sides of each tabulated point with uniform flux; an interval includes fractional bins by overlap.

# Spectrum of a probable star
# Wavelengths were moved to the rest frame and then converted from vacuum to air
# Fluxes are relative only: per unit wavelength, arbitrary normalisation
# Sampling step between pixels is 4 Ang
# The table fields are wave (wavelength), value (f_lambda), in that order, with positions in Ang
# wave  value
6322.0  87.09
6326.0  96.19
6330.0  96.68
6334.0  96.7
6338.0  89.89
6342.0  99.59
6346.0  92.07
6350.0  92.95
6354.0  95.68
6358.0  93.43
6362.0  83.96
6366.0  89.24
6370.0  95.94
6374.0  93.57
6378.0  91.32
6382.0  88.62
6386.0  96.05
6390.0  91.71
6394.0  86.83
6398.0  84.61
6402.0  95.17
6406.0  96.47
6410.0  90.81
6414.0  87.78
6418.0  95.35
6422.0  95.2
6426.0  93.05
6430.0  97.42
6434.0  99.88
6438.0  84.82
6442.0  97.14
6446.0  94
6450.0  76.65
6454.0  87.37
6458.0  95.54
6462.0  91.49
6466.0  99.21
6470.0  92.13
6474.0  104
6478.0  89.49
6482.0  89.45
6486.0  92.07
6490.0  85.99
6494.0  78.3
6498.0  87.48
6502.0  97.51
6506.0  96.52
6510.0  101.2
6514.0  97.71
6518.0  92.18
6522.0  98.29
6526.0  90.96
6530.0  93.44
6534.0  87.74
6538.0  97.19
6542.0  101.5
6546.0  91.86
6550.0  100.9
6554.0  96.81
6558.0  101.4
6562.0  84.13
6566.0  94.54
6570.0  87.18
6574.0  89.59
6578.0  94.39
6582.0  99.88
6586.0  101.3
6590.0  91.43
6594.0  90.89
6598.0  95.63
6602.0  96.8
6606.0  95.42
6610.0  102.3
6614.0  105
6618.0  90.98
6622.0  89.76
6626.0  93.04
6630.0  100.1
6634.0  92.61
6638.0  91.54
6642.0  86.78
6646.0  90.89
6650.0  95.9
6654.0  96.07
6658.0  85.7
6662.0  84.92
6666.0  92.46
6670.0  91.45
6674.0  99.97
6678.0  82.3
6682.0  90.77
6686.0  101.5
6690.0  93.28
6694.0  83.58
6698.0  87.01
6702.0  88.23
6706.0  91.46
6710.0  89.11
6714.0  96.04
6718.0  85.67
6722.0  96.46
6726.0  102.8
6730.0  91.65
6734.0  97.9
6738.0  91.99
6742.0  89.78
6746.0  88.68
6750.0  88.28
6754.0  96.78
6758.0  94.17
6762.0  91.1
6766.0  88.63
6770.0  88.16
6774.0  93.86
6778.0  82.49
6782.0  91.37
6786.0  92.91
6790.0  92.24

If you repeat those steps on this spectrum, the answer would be 87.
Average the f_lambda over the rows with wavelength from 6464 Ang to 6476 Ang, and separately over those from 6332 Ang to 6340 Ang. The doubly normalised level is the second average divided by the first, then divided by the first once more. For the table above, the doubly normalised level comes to 0.0096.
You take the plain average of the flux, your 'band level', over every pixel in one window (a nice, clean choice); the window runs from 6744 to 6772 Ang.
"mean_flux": 90.8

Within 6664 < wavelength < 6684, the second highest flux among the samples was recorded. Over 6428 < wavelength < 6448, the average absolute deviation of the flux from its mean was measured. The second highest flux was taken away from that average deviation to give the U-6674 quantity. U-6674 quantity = -88.3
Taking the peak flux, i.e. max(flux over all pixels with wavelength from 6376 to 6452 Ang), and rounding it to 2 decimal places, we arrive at 99.88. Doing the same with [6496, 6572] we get 101.50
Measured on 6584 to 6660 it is 105.00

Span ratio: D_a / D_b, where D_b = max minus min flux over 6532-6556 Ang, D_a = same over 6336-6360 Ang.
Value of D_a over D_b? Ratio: 0.70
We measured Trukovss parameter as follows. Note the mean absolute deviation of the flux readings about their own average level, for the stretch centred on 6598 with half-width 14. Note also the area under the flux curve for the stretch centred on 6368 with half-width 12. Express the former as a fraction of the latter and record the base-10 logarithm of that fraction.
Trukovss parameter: -2.82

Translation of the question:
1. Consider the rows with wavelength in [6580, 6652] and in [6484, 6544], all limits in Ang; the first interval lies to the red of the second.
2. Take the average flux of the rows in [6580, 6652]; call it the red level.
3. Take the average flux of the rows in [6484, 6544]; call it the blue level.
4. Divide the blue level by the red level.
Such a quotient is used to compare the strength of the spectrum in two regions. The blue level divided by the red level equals 0.98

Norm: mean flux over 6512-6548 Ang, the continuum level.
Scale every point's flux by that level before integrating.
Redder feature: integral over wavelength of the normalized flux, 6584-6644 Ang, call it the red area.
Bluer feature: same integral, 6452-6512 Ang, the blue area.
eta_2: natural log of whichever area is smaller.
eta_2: 4.07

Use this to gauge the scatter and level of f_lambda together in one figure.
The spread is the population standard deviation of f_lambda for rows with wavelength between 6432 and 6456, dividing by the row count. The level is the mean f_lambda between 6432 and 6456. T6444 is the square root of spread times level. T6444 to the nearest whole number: 27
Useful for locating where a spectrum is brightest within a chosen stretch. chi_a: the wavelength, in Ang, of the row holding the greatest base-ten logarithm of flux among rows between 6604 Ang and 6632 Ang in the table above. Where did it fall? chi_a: 6614.0 Ang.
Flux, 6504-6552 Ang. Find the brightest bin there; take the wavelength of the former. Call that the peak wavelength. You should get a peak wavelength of 6542.0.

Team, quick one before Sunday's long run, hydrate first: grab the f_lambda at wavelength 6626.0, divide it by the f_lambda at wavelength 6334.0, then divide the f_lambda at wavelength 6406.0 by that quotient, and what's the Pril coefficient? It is 100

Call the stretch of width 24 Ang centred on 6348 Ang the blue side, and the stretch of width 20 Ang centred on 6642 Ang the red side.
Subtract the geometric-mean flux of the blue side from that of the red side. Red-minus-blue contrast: -2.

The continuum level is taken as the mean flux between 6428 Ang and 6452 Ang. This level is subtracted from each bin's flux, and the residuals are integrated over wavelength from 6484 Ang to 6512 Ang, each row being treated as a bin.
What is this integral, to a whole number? -10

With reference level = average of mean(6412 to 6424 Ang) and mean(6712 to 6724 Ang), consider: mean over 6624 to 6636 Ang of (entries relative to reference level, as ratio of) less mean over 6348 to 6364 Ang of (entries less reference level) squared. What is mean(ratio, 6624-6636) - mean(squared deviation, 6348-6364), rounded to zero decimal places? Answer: -21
